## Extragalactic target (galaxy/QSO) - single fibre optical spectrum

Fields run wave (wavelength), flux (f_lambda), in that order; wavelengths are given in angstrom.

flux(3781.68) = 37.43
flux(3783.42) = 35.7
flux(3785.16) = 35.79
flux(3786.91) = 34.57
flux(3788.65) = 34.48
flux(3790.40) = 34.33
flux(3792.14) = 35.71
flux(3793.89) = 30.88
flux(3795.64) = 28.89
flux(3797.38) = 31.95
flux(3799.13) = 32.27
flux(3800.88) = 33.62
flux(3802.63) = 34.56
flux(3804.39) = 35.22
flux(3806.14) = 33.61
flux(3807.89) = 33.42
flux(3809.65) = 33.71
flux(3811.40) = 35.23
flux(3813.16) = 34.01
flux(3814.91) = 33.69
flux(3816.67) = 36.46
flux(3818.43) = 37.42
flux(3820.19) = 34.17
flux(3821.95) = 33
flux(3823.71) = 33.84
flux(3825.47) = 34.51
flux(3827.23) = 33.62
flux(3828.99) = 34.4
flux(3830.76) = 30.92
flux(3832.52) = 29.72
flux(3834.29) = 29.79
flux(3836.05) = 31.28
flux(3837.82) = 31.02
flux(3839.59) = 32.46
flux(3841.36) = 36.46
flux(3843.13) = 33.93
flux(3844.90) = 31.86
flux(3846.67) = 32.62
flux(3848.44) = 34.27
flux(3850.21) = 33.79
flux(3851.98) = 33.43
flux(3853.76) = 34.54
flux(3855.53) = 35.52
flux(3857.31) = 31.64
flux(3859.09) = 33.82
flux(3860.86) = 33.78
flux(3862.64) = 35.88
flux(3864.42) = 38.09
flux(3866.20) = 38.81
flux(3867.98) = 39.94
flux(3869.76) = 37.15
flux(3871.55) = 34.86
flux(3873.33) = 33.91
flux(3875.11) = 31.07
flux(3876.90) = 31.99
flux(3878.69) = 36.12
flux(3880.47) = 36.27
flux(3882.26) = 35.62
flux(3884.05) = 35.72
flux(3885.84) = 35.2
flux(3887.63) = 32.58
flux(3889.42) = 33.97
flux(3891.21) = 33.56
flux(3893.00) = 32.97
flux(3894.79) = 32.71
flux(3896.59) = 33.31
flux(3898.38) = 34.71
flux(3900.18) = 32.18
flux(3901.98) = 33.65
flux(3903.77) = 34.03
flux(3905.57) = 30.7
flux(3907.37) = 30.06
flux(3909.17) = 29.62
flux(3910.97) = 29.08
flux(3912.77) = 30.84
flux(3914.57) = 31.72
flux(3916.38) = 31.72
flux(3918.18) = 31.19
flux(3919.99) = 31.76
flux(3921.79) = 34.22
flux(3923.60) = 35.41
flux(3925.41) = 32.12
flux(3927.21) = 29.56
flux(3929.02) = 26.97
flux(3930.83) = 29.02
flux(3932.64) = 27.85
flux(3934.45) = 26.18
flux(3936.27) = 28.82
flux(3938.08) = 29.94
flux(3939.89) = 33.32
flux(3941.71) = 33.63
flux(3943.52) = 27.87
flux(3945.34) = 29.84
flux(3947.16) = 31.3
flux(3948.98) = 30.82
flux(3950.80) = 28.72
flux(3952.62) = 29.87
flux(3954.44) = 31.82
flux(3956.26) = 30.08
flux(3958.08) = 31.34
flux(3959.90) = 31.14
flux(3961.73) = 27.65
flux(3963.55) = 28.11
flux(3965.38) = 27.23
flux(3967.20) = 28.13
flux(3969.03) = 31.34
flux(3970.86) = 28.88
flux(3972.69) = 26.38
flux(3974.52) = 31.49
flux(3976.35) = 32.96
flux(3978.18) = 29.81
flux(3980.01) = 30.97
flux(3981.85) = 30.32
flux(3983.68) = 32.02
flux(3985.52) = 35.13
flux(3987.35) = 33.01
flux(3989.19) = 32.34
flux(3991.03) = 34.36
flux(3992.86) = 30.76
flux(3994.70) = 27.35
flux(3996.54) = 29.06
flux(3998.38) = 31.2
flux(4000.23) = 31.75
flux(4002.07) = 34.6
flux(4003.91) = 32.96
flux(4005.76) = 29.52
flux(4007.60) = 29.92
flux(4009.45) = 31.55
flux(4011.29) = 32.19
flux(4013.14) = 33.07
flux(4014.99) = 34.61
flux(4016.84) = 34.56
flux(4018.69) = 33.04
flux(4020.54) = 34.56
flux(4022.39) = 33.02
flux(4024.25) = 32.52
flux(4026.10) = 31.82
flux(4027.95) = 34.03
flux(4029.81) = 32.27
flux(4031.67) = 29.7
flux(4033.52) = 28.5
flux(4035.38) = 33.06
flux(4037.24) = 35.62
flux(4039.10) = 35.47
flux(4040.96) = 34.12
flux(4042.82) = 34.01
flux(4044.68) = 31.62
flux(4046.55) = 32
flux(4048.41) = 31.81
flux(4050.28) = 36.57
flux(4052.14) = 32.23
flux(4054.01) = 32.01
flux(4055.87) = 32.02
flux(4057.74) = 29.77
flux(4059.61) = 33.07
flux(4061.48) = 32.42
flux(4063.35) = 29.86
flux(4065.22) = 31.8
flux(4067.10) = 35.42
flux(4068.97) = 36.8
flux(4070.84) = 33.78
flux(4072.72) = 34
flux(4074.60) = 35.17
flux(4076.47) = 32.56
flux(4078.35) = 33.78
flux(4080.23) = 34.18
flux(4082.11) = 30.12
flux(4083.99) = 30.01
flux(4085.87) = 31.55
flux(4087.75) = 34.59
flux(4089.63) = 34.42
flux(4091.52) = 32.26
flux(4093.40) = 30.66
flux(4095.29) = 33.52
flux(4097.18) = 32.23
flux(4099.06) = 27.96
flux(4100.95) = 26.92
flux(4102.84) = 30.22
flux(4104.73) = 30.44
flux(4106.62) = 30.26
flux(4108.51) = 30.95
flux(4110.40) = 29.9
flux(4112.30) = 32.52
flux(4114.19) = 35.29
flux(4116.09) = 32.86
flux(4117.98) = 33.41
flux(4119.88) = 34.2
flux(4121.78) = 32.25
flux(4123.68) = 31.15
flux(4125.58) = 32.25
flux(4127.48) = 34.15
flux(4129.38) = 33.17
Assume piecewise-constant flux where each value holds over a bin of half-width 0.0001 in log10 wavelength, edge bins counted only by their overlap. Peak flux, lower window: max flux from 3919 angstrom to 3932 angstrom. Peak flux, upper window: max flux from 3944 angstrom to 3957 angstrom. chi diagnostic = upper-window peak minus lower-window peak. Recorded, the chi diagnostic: -4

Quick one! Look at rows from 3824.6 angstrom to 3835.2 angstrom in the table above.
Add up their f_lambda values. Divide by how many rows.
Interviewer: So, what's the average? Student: 32.2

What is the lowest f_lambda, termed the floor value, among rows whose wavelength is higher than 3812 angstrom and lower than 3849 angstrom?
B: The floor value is 29.72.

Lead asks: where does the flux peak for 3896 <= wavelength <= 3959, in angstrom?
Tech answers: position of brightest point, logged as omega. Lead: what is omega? 3923.60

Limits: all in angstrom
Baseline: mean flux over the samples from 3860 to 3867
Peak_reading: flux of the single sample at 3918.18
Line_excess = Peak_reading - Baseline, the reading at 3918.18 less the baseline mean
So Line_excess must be -5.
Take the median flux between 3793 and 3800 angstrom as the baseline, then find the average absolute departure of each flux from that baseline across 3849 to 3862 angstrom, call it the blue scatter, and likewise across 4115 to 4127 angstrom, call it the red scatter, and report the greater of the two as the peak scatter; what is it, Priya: 2.4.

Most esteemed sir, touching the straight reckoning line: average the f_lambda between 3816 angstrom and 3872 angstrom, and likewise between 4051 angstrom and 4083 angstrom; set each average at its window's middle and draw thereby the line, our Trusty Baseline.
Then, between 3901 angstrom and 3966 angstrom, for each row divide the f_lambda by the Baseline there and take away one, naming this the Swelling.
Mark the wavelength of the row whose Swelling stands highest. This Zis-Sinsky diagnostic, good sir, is 3923.60 angstrom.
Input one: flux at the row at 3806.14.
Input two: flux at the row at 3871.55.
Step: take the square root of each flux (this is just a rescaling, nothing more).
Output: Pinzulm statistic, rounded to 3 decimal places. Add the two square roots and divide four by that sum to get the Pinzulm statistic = 0.342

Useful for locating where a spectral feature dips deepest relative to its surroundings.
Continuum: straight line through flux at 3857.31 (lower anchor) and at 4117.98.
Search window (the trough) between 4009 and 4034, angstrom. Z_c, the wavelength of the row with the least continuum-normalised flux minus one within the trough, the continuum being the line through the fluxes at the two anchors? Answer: 4033.52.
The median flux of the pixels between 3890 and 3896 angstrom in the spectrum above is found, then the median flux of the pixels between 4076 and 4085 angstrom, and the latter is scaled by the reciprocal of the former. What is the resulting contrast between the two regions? 0.99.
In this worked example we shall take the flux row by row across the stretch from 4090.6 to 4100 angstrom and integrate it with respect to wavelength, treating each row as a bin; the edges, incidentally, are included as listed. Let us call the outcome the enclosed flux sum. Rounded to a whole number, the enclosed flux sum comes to 295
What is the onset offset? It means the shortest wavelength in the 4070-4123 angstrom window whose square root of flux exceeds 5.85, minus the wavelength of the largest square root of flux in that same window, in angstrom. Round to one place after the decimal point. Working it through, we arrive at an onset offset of -39.6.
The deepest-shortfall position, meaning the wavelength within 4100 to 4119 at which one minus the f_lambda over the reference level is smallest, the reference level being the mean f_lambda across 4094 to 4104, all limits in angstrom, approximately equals 4114.19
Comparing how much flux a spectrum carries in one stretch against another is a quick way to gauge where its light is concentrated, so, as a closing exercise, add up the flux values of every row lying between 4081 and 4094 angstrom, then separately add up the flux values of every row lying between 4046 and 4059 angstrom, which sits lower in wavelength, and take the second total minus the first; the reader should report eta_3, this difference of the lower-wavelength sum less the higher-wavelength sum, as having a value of 2.8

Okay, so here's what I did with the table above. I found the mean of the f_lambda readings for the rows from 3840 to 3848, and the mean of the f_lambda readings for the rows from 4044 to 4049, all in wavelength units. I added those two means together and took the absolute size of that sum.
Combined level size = 65.5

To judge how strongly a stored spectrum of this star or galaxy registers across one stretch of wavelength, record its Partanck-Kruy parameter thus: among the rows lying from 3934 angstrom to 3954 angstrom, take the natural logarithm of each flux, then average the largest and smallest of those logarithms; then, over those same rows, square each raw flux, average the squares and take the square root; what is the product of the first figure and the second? 102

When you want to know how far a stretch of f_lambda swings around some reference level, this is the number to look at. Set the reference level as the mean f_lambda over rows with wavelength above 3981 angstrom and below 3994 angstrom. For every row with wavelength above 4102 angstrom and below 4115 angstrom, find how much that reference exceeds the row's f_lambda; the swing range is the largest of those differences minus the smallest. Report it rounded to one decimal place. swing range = 5.4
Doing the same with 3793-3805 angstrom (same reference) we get 6.3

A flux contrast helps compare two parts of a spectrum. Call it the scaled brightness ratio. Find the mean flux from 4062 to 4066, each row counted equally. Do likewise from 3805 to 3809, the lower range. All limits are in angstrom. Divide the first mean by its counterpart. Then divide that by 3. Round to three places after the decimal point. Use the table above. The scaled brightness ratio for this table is 0.307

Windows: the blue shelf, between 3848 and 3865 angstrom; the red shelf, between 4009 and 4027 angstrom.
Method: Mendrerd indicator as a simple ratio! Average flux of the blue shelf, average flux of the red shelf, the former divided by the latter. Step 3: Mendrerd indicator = 1.04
